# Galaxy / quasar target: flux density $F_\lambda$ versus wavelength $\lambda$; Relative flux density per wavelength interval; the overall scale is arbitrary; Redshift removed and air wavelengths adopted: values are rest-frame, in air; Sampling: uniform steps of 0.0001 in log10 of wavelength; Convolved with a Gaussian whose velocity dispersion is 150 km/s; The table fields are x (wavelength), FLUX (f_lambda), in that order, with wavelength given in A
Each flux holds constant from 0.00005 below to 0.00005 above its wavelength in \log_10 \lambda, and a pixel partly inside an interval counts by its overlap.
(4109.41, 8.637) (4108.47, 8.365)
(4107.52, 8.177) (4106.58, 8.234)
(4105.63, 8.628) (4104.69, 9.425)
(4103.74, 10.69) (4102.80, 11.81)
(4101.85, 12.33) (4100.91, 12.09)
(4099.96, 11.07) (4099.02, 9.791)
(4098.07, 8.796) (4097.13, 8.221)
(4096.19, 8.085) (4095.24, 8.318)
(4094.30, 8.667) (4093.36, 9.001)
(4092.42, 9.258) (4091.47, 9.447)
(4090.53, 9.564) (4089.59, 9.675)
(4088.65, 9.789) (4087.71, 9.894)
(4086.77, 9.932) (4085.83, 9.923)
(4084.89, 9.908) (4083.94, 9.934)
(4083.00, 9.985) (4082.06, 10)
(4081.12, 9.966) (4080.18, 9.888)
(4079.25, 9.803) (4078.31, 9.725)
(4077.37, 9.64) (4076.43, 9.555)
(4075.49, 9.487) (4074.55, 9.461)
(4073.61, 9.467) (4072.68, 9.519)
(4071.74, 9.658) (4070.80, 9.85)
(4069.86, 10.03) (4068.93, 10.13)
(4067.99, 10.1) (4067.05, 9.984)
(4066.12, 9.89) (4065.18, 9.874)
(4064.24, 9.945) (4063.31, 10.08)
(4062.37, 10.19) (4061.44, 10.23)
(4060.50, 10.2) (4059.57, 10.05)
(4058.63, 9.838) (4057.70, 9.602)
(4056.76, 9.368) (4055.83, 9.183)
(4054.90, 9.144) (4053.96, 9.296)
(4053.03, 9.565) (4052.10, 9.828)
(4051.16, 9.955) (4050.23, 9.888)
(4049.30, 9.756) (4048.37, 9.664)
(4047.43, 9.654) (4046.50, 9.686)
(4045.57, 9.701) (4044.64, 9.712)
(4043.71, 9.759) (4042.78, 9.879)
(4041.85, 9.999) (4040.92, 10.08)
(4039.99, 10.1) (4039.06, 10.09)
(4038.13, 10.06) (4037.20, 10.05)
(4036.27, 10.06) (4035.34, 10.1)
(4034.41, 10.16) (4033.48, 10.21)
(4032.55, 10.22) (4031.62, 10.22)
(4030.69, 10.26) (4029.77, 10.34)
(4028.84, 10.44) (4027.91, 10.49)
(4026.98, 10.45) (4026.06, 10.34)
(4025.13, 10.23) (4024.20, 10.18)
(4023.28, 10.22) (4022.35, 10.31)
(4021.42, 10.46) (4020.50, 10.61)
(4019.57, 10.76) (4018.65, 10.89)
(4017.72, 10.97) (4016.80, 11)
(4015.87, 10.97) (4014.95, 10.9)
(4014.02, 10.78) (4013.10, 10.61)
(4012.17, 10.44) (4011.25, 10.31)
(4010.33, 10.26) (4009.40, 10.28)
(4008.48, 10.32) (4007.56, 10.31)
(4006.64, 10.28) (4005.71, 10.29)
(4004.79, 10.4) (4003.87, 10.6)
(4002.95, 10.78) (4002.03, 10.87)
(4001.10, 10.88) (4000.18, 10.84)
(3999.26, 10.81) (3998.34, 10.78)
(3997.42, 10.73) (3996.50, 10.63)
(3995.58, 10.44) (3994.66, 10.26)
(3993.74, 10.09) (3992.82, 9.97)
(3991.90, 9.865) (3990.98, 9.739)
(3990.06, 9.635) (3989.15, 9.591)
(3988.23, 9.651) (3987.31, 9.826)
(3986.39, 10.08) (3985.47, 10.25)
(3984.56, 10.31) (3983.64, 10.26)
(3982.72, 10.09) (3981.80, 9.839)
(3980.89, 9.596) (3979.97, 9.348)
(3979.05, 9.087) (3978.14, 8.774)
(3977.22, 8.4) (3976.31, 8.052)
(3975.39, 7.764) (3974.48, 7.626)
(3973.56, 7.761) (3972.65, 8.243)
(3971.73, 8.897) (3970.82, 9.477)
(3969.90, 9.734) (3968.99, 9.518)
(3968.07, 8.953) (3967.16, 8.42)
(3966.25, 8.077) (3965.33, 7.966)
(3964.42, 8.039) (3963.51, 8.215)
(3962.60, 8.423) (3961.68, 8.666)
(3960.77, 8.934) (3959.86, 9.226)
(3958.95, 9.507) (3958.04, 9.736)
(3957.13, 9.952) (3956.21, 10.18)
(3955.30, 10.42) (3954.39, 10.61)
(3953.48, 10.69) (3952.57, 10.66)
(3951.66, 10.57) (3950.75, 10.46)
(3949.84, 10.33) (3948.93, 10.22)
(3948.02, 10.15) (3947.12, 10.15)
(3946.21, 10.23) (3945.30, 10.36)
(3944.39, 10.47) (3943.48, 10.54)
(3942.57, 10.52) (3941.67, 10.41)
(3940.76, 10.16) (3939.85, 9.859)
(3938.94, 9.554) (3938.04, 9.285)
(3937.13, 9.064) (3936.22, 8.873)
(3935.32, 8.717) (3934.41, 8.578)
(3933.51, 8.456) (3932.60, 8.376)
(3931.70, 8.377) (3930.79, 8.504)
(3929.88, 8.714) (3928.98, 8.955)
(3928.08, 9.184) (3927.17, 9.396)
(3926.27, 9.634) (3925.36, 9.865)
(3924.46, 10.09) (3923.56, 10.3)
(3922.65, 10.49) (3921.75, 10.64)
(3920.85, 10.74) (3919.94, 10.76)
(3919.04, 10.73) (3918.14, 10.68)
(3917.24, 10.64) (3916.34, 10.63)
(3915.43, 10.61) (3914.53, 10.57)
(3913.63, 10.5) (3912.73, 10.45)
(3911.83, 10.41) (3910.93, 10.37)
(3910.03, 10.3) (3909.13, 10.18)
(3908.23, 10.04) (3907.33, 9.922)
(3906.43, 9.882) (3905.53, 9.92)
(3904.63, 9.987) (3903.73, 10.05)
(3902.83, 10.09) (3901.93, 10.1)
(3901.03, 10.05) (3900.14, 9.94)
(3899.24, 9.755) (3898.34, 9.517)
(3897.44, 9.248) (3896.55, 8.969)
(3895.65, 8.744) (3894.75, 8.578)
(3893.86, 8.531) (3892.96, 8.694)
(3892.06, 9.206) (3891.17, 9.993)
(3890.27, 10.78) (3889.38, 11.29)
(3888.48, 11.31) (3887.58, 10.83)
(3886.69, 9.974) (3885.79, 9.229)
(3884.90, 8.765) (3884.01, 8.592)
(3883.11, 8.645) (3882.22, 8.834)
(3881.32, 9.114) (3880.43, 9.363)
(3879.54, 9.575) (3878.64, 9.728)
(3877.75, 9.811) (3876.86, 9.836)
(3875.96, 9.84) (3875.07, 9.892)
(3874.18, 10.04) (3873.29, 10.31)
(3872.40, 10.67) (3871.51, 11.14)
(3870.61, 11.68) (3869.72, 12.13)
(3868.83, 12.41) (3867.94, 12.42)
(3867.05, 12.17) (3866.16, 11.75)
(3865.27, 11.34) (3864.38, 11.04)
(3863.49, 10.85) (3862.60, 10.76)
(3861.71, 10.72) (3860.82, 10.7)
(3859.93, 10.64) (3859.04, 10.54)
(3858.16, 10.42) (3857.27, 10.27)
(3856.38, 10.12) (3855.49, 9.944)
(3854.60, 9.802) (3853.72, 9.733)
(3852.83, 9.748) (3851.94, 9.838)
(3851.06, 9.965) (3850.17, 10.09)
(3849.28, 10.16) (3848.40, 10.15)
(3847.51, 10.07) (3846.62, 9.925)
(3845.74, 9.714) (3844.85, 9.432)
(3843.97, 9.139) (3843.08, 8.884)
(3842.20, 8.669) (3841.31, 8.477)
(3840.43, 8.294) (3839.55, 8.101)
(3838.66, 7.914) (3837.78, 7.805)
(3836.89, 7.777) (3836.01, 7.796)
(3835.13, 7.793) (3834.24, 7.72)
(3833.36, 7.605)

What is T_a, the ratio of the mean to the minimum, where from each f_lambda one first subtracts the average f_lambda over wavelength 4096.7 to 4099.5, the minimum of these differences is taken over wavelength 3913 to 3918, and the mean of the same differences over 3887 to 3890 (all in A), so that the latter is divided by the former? 1.4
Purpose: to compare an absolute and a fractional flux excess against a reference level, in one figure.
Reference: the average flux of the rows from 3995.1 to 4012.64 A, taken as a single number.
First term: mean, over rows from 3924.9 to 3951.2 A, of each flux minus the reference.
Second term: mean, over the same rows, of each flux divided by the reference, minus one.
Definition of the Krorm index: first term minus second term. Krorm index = -0.88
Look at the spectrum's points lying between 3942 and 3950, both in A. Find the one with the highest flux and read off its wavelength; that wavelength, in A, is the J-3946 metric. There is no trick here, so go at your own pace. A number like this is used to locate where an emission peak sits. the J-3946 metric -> 3943.48 A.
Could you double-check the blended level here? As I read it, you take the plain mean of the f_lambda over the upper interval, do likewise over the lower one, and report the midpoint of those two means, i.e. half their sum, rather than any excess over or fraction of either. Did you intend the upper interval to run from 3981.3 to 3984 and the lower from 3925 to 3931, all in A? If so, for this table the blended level 9.6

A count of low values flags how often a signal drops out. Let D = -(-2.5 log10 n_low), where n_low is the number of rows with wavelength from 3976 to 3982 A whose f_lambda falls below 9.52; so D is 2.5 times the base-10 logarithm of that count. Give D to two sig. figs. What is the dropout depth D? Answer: 1.7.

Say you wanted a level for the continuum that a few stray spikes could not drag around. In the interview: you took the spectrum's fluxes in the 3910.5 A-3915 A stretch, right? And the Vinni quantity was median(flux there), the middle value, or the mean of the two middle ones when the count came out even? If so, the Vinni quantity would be 10.45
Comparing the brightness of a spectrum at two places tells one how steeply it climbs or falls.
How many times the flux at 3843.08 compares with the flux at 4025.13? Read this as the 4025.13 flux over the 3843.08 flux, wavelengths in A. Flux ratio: 1.15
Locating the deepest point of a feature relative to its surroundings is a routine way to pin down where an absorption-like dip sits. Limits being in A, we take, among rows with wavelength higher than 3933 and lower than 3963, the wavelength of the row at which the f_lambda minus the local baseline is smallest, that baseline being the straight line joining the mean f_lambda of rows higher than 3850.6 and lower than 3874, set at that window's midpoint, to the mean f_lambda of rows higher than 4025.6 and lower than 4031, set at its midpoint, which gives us 3933.51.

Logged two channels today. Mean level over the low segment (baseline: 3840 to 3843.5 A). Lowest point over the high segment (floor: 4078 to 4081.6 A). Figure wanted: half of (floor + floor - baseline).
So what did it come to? 5.4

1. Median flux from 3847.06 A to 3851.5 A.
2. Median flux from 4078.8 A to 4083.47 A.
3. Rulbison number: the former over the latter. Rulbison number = 1.01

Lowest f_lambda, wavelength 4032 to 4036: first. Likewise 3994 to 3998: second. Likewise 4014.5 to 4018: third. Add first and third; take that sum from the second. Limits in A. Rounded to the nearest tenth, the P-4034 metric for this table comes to -10.7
